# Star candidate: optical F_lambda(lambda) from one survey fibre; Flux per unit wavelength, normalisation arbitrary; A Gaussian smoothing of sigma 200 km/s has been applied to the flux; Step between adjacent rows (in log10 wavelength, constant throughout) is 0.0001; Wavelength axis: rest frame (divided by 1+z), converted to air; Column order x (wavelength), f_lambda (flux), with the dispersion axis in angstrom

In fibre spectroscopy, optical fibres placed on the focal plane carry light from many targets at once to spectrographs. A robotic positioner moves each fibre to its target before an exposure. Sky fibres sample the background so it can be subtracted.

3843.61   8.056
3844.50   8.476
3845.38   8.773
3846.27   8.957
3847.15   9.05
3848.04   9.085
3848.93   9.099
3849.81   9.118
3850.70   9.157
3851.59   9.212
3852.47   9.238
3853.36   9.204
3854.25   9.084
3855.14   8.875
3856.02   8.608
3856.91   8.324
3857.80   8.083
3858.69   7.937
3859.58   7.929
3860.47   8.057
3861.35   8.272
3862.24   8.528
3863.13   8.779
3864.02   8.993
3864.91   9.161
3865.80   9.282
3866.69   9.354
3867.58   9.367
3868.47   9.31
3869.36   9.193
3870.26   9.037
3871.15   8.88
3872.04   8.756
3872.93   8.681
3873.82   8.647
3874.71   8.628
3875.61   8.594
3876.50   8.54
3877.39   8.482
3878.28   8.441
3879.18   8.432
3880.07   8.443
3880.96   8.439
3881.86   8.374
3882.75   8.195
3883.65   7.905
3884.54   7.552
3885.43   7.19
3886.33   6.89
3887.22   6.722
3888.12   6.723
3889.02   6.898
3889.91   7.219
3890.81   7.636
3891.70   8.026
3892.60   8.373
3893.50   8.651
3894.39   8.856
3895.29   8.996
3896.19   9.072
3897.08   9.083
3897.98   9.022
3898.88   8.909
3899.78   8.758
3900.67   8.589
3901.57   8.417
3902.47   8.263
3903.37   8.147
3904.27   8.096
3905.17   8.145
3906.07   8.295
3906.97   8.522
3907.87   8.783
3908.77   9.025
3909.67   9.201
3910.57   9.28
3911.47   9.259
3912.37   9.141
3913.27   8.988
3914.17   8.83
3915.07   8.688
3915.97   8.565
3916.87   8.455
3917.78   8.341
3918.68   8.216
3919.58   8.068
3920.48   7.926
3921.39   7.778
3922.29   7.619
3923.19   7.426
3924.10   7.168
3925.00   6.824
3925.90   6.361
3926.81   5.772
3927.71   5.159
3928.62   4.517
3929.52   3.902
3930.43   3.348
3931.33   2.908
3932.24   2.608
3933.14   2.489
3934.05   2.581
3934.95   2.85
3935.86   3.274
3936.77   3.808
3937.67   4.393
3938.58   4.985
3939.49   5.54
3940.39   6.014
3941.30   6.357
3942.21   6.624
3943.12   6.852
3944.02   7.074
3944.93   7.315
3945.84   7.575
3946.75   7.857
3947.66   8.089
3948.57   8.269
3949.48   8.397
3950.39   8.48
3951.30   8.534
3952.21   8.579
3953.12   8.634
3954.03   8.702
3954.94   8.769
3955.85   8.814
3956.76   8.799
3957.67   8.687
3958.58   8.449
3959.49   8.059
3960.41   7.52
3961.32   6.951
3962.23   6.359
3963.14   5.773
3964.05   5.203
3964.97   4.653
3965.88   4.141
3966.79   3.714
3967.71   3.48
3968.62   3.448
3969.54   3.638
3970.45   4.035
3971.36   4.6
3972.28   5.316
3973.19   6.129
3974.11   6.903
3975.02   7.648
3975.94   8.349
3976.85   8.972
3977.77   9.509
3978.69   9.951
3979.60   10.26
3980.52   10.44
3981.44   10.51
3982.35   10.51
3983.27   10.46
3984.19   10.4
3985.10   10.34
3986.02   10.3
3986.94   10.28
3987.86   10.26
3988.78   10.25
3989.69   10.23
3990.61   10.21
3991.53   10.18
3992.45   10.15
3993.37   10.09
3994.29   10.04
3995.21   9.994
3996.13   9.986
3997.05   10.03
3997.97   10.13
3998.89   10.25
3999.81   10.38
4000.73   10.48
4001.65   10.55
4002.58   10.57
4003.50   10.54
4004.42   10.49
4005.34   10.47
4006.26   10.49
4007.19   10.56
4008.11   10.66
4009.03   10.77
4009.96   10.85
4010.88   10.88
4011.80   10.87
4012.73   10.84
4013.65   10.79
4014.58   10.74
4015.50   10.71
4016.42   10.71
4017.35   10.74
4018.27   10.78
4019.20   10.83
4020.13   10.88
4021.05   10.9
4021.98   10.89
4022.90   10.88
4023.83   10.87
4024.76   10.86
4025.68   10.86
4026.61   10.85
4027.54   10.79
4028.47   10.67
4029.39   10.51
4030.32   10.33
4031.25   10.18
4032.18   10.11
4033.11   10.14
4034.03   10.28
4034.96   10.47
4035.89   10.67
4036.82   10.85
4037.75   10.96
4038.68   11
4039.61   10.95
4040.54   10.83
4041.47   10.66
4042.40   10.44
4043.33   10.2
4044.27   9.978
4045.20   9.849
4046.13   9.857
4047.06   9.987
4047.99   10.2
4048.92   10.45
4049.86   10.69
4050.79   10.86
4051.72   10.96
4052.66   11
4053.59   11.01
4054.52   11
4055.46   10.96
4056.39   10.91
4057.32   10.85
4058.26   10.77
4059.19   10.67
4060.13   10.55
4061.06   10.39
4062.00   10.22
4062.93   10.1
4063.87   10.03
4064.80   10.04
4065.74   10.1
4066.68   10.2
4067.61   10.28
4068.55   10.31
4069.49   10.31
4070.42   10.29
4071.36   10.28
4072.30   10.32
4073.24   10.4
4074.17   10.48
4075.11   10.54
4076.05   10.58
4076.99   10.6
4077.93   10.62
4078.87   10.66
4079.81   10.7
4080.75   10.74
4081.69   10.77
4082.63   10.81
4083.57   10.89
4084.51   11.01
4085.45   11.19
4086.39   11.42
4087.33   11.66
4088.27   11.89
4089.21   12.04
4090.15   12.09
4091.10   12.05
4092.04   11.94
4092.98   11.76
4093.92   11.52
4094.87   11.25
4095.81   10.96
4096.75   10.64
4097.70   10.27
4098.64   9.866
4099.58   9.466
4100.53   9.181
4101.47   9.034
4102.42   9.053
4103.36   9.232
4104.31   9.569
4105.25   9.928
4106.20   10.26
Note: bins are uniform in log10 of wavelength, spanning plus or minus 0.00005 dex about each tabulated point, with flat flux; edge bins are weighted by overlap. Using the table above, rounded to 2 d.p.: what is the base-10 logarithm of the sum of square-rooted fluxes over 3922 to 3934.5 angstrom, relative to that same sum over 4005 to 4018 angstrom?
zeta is -0.18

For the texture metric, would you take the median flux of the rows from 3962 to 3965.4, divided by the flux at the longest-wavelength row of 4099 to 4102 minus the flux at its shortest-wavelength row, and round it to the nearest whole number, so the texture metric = -13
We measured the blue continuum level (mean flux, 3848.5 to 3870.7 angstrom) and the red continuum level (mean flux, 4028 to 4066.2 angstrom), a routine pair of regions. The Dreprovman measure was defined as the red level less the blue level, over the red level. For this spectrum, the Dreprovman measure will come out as 0.16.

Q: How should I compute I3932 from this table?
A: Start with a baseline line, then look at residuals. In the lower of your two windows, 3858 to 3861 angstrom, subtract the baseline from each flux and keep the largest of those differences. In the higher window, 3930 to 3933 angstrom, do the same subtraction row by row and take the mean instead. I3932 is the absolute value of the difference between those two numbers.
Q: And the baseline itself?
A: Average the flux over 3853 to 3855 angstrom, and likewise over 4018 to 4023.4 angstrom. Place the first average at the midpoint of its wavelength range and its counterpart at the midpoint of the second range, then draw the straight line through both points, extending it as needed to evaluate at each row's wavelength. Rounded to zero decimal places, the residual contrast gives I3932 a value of 6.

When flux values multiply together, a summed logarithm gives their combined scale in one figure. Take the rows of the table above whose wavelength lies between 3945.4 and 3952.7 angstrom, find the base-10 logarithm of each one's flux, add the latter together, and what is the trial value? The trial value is 7.3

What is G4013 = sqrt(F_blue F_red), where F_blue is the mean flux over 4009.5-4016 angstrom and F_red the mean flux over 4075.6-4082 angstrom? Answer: 10.7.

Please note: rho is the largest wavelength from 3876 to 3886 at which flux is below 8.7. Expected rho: 3885.43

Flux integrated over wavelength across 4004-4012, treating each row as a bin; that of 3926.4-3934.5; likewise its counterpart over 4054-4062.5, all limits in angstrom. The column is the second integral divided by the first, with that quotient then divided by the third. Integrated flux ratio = 0.004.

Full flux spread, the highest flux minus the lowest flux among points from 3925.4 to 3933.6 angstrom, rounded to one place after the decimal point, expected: 3.9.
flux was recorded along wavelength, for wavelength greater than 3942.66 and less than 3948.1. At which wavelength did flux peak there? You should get 3947.66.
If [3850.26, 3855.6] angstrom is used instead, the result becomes 3852.47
